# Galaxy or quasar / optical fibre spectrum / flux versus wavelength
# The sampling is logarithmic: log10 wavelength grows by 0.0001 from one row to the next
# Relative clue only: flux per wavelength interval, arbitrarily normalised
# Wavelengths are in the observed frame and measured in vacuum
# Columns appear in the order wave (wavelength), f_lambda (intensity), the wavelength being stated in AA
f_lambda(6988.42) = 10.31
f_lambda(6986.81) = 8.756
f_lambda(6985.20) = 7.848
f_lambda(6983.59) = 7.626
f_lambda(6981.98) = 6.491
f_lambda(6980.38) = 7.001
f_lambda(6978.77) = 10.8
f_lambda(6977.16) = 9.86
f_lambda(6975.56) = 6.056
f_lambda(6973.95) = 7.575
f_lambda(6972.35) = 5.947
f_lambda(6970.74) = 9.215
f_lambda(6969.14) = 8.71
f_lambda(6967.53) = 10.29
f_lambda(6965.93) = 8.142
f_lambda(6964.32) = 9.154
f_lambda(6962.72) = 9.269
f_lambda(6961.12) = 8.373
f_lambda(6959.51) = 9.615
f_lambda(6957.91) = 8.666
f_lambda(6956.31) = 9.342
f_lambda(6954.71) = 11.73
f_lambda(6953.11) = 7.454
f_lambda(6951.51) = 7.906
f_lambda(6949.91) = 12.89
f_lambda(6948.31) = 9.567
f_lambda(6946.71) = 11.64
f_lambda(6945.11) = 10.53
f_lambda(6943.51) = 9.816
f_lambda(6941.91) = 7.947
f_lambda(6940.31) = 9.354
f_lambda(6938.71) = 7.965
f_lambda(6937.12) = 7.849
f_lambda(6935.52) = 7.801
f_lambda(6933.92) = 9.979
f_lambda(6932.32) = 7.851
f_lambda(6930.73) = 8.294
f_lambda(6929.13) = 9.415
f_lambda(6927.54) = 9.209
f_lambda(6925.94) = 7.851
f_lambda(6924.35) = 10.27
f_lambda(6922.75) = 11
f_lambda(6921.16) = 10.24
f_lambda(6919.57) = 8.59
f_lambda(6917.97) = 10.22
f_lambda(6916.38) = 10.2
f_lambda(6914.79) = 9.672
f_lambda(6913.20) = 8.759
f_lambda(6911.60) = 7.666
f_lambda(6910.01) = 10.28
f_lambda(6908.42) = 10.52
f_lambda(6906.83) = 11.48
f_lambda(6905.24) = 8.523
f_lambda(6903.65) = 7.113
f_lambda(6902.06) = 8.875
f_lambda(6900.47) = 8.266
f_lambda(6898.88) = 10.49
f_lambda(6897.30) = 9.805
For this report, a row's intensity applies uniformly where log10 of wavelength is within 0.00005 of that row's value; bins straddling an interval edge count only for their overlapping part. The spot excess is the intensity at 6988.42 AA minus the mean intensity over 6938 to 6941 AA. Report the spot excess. 1.7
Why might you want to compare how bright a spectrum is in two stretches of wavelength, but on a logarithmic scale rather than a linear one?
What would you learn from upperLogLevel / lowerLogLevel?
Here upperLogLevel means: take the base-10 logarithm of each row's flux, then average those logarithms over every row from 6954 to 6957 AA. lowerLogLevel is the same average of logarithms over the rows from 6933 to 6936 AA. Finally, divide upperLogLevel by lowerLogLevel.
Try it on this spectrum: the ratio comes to 1.08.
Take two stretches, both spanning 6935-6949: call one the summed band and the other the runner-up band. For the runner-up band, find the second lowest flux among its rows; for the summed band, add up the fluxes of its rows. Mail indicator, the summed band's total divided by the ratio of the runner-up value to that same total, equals 866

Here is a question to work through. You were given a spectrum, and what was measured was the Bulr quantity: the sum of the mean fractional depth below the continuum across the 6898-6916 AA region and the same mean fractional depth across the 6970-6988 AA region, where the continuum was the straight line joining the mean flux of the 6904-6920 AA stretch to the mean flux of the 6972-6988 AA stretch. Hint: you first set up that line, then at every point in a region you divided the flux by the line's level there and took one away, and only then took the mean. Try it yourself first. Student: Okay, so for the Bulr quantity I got -0.04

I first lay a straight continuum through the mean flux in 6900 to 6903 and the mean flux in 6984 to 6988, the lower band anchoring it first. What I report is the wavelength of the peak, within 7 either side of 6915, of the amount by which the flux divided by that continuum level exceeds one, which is 6908.42 AA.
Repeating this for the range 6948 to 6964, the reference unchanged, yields 6949.91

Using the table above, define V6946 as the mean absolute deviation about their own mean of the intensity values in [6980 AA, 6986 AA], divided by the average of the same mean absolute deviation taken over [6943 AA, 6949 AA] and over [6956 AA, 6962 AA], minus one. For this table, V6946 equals -0.16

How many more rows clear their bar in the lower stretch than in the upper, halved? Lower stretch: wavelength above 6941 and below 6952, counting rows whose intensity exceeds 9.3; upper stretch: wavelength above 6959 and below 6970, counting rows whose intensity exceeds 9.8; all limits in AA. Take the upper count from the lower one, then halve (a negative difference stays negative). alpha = 2.0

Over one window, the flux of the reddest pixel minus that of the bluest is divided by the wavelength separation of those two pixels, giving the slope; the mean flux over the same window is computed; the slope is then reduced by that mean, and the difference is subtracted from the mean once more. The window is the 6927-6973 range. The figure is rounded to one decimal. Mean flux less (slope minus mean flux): 18.3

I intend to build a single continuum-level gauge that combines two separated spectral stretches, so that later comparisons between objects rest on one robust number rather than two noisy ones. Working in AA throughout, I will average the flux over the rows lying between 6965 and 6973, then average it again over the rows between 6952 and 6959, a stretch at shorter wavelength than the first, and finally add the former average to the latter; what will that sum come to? 17.8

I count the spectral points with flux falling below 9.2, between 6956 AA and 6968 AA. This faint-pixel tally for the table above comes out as 4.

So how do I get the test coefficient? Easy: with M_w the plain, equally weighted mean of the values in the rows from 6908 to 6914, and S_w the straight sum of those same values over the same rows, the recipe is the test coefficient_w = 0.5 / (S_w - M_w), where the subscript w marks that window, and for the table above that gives 0.0179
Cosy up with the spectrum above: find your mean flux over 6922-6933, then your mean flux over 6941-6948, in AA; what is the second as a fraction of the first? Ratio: 1.09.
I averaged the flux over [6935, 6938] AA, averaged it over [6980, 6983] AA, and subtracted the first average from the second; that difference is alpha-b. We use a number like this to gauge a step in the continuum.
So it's -1.1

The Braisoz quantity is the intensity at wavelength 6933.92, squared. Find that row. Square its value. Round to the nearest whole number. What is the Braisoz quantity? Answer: 100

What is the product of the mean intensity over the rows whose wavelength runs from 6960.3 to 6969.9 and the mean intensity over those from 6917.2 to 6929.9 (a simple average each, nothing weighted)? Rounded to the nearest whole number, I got 86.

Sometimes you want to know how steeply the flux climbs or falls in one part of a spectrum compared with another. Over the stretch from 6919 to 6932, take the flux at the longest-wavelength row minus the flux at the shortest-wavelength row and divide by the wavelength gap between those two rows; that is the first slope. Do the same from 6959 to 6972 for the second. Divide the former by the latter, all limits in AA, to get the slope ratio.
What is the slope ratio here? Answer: 1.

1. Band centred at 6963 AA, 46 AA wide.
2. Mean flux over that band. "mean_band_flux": 8.92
